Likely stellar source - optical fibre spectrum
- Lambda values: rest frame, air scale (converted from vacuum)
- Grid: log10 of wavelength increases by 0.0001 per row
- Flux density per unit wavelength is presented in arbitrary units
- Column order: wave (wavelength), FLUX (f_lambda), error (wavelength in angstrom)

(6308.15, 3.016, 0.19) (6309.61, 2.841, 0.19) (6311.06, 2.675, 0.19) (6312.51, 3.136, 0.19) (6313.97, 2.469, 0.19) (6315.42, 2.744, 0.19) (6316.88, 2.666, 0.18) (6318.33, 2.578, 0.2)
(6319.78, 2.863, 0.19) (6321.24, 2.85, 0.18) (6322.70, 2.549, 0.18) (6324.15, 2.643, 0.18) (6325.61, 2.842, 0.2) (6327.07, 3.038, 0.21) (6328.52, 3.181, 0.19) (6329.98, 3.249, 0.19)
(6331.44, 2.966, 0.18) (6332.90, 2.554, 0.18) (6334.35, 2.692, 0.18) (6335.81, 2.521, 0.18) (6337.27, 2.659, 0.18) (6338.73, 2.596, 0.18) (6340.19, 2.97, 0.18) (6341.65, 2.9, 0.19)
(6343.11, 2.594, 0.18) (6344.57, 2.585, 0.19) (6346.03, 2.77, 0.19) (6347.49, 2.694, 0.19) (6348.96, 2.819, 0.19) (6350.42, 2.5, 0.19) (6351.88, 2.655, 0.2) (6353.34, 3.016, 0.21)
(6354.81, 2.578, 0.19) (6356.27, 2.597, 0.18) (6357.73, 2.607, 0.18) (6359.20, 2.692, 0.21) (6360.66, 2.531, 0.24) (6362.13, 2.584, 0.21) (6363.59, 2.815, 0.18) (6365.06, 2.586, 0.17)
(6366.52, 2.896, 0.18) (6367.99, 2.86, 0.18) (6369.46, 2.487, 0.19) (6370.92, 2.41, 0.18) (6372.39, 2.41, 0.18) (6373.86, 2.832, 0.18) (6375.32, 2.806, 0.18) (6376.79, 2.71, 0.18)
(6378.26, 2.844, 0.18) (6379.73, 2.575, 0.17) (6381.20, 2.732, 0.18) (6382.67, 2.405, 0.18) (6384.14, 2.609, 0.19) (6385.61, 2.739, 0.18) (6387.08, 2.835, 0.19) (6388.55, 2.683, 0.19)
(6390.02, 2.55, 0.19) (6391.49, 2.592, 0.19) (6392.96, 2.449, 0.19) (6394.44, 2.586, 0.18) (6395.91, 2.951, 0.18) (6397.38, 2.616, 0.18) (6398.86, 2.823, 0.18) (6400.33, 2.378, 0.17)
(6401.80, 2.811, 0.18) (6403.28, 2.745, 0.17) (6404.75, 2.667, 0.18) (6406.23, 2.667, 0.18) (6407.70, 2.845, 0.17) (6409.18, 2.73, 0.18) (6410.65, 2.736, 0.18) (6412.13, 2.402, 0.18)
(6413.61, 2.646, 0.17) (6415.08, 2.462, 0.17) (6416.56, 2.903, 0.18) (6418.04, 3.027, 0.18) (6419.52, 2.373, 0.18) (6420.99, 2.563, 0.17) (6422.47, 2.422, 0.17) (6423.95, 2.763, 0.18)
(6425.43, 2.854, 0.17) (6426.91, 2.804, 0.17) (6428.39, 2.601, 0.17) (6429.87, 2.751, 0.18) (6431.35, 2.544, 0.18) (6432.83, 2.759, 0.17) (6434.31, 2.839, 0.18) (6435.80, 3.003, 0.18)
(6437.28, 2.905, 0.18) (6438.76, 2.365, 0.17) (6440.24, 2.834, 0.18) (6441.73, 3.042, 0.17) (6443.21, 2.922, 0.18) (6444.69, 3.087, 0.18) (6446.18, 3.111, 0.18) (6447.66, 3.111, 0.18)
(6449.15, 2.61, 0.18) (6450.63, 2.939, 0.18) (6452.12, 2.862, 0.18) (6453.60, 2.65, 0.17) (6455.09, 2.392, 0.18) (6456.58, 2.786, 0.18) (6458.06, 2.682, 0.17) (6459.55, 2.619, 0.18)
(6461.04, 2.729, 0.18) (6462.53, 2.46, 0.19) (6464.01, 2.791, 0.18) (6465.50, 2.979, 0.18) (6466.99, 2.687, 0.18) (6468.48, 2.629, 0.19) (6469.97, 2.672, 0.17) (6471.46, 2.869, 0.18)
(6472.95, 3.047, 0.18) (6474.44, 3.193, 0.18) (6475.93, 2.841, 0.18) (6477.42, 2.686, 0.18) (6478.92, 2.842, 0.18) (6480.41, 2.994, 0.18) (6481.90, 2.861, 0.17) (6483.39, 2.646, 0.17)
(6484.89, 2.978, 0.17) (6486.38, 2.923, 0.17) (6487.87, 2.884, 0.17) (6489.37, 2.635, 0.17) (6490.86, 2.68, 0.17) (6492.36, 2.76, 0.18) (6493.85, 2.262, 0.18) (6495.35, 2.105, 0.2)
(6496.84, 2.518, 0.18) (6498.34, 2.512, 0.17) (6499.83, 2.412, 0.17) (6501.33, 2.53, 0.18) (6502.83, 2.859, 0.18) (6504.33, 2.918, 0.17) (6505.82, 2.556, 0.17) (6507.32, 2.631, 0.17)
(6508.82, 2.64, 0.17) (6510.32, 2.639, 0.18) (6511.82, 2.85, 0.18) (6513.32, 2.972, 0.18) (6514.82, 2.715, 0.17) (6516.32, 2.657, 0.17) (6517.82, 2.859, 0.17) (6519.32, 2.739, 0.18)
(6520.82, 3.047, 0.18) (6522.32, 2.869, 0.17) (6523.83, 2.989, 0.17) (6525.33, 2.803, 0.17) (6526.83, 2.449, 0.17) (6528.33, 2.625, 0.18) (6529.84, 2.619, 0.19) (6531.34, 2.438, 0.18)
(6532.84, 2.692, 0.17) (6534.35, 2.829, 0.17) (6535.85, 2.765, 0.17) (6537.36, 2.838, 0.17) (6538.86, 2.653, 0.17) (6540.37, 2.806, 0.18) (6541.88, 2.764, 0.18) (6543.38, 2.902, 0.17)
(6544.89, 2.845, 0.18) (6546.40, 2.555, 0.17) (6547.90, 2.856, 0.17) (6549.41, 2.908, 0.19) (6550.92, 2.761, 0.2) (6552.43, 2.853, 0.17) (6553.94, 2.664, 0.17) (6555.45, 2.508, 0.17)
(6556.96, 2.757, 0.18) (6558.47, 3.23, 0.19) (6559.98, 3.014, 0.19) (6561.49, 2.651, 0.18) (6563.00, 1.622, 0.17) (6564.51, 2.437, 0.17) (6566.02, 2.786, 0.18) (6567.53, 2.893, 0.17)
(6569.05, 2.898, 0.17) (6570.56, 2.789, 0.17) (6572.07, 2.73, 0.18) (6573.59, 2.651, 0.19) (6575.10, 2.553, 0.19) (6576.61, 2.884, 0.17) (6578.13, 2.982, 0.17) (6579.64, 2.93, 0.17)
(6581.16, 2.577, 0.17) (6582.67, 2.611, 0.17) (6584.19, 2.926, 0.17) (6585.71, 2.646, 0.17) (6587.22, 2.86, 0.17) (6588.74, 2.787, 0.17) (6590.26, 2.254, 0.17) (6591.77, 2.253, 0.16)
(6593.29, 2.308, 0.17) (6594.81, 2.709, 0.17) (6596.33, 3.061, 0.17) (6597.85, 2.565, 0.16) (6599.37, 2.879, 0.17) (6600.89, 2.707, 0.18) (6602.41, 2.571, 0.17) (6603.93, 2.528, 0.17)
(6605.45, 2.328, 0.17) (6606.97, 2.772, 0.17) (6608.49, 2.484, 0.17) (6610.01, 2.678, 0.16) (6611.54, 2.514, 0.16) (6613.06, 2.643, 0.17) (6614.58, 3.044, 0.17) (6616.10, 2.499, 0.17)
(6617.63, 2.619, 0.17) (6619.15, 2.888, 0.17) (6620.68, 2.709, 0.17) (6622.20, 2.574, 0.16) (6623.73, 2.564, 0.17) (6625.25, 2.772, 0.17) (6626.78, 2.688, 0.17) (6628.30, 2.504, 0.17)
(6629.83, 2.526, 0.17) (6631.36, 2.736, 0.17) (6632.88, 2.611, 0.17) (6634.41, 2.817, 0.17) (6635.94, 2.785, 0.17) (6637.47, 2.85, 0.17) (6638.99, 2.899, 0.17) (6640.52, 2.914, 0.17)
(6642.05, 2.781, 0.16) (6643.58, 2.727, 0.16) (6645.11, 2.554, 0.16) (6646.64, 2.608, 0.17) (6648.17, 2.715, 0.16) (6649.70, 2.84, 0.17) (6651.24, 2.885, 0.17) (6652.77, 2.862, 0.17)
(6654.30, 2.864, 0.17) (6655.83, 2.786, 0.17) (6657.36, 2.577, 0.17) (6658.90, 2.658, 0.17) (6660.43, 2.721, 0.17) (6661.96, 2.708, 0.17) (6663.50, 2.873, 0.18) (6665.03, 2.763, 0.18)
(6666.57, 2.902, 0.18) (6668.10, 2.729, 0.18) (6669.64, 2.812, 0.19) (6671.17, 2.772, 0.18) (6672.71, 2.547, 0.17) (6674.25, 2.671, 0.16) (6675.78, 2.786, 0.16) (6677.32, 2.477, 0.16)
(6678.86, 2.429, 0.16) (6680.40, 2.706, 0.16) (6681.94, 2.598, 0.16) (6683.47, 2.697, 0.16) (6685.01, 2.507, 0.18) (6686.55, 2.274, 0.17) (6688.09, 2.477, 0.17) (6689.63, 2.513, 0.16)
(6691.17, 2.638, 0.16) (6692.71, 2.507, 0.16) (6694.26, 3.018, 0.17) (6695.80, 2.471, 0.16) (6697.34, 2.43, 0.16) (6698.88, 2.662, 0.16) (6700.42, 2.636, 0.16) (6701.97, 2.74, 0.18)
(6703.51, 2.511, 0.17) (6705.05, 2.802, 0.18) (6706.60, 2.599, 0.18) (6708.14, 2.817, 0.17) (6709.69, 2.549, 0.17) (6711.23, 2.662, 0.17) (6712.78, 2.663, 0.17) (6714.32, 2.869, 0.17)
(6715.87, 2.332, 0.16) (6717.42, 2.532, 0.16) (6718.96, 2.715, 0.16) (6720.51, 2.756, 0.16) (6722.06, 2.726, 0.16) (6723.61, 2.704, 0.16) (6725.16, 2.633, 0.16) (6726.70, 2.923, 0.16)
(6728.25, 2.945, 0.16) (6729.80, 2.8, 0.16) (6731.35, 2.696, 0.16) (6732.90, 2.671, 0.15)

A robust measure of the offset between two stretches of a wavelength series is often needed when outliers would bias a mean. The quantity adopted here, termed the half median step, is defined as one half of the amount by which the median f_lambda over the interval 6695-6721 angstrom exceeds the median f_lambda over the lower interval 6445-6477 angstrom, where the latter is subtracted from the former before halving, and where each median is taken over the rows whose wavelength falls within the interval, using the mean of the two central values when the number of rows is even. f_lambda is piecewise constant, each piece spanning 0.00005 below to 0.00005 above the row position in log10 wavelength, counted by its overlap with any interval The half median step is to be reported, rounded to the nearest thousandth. -0.062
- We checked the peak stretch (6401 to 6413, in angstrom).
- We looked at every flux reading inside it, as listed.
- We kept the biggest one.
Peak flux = 2.845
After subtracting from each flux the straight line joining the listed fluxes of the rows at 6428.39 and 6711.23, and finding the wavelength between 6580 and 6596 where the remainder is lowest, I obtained 6591.77 angstrom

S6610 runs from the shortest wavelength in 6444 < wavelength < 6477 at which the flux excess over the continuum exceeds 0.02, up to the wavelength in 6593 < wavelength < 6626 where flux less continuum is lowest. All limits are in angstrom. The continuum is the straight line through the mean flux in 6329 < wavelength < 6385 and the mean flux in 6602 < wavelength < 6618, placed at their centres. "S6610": 148.6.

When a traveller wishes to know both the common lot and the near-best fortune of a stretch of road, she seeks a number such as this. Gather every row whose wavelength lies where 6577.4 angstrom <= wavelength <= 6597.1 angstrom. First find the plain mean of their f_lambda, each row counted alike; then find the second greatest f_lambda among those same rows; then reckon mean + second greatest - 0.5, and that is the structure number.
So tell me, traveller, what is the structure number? 5.2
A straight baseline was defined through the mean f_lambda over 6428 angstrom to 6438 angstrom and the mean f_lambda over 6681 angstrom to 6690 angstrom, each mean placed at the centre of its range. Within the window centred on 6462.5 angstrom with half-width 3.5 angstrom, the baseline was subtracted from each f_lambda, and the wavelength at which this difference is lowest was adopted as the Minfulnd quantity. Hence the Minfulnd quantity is 6462.53 angstrom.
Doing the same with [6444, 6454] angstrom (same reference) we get 6449.15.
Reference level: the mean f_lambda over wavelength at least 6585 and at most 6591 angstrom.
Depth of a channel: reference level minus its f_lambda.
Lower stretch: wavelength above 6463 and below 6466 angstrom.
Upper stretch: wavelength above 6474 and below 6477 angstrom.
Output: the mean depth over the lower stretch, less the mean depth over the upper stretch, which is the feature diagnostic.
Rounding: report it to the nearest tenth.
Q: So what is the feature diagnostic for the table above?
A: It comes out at 0.1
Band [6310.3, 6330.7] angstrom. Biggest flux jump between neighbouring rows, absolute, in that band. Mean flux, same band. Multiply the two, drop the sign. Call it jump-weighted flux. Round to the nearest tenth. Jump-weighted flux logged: 1.9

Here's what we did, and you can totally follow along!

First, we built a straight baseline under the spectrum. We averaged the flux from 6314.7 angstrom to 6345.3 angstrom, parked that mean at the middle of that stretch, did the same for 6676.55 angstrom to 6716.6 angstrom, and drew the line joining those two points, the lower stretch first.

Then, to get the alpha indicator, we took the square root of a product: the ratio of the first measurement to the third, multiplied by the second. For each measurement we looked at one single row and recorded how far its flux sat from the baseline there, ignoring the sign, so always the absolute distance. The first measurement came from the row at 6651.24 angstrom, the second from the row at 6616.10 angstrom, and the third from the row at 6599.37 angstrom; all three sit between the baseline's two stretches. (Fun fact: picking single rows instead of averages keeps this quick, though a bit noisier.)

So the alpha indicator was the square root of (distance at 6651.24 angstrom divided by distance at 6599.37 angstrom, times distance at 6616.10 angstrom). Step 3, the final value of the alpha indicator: 0.40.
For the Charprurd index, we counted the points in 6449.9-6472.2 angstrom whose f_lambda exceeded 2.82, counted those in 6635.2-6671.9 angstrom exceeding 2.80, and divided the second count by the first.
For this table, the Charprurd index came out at 2.5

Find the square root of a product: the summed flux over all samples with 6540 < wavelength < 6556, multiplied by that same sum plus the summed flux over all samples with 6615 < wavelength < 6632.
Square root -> 42.5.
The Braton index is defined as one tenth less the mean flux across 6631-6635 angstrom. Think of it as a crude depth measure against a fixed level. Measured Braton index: -2.62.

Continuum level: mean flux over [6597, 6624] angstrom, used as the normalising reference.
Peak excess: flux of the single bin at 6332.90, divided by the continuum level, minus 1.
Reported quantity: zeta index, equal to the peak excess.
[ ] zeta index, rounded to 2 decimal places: -0.03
